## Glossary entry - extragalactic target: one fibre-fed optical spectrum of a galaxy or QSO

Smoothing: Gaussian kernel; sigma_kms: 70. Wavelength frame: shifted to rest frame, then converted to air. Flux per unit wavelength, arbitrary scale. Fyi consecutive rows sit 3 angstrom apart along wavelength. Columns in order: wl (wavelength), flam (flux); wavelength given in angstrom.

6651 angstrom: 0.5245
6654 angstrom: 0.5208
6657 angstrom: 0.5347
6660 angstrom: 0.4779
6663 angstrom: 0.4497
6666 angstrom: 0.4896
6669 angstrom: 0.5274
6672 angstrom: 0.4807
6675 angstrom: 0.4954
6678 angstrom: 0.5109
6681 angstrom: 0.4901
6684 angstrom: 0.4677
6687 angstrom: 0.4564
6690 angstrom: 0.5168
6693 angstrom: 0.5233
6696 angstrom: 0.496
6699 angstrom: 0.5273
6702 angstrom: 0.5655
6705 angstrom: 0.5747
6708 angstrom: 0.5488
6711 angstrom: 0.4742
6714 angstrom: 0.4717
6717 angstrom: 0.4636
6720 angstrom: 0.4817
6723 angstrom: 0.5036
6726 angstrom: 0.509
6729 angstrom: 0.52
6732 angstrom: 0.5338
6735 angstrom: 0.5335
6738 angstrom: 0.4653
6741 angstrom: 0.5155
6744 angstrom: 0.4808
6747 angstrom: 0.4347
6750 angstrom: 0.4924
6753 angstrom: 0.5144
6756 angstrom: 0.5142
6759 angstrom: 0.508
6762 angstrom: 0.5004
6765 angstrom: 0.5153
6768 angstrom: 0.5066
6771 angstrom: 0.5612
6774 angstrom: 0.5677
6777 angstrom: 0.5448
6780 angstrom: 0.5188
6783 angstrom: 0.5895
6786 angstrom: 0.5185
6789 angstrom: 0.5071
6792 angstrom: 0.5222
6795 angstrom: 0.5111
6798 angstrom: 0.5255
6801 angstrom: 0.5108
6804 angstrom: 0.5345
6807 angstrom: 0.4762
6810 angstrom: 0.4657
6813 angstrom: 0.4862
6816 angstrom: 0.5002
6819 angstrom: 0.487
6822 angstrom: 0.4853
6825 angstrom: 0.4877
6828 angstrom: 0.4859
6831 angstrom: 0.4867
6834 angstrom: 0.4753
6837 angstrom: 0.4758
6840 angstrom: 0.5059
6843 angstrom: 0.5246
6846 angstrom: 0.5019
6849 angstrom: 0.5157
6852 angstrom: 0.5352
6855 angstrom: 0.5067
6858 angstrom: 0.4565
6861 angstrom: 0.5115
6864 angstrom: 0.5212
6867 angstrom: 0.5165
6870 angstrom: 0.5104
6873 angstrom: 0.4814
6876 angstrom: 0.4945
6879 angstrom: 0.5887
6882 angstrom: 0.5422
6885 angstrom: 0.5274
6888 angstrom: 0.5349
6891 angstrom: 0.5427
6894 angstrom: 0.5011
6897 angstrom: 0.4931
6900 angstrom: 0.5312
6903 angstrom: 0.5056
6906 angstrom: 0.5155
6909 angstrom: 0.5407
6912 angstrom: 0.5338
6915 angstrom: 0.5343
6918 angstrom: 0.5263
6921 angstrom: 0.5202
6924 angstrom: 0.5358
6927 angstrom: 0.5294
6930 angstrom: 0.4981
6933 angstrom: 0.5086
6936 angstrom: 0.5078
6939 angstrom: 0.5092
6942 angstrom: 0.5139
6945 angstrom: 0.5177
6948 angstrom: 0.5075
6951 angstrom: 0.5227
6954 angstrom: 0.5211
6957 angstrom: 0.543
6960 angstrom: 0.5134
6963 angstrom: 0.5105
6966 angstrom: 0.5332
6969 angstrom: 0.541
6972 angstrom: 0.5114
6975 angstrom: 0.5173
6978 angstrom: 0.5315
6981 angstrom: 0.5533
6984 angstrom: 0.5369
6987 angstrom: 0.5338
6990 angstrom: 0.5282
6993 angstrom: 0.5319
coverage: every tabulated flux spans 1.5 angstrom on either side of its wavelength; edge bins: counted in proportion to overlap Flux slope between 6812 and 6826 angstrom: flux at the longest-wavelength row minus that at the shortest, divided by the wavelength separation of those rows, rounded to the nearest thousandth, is 0.000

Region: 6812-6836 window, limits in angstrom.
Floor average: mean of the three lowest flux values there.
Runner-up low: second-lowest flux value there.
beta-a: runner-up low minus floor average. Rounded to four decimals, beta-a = 0.0031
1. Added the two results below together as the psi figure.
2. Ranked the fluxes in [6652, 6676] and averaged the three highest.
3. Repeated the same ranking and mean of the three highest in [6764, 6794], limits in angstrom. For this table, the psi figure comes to 1.10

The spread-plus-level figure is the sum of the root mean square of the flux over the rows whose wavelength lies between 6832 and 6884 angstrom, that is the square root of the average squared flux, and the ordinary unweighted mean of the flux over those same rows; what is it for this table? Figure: 1.02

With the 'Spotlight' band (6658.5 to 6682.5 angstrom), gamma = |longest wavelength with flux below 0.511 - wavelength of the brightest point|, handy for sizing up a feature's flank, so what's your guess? 12 angstrom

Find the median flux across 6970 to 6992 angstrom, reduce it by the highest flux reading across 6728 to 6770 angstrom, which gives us -0.0023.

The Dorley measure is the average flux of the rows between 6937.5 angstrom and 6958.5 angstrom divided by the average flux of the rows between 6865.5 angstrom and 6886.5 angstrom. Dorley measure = 0.99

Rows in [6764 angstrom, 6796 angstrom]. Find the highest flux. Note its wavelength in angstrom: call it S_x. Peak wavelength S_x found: 6783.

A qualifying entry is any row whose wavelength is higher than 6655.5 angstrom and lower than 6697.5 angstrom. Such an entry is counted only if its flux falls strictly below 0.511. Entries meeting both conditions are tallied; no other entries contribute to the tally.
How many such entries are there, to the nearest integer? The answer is 10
